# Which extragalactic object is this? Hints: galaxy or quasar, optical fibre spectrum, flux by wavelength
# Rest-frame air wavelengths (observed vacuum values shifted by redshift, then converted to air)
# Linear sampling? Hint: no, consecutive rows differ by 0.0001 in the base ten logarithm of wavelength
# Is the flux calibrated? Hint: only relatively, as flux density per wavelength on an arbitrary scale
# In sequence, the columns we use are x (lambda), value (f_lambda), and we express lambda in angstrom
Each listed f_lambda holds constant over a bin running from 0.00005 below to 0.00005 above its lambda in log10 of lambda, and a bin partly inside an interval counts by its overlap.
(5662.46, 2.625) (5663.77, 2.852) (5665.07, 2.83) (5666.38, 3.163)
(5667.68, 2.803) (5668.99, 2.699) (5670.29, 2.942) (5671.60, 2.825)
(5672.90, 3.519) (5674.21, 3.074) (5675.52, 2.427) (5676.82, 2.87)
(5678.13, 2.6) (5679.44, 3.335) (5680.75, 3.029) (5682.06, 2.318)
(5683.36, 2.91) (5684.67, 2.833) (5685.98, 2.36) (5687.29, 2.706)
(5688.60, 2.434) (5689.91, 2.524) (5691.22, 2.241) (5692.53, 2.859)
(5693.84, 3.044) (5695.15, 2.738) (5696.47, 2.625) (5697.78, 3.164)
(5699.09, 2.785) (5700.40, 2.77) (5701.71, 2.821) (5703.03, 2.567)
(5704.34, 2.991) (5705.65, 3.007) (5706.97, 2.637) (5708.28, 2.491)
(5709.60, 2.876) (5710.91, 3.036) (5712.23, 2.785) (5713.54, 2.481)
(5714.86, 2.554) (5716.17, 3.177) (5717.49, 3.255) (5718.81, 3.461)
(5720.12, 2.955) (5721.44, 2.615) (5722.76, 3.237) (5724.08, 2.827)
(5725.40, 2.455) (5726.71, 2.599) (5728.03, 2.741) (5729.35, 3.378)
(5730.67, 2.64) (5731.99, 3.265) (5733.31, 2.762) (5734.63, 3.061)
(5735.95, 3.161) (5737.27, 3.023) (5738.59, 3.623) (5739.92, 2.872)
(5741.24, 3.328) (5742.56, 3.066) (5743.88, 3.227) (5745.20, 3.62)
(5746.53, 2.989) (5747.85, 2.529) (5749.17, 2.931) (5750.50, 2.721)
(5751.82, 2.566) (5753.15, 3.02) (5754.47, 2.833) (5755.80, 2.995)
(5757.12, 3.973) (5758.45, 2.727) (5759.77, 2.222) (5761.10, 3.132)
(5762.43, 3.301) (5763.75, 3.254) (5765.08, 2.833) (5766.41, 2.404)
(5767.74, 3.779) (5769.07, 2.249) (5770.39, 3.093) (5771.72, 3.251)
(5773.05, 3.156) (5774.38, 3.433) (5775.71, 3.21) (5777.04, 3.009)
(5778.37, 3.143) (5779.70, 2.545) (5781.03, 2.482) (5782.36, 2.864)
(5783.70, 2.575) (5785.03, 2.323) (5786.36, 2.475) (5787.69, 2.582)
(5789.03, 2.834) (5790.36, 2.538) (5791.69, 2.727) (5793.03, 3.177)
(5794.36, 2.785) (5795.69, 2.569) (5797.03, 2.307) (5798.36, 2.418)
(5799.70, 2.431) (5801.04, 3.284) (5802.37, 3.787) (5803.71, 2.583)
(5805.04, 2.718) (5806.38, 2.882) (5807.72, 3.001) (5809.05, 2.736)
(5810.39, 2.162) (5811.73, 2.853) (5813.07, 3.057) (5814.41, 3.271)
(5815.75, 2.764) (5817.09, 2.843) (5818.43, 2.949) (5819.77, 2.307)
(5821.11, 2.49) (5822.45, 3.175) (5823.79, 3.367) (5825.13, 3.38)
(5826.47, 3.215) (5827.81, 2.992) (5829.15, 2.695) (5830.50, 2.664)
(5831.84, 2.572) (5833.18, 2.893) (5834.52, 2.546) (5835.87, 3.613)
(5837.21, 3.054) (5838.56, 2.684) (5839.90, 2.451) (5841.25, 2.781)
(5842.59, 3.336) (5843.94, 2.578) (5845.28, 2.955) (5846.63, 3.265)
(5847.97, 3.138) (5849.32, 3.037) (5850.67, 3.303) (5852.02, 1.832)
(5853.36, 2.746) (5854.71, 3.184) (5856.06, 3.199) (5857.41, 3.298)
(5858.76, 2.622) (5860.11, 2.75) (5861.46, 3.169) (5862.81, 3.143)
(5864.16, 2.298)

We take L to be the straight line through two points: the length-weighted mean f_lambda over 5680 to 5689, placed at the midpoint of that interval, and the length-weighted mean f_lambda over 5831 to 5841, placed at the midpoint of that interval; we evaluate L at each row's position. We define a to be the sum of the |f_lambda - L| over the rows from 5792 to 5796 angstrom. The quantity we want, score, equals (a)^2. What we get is 0.4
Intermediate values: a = 0.6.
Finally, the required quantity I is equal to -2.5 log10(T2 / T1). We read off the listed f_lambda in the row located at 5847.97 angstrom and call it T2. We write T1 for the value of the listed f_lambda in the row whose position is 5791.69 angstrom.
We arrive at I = -0.15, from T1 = 2.727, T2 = 3.138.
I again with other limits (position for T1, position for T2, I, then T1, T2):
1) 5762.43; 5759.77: 0.43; 3.301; 2.222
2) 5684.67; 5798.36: 0.17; 2.833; 2.418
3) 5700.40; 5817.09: -0.03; 2.77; 2.843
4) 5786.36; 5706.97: -0.07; 2.475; 2.637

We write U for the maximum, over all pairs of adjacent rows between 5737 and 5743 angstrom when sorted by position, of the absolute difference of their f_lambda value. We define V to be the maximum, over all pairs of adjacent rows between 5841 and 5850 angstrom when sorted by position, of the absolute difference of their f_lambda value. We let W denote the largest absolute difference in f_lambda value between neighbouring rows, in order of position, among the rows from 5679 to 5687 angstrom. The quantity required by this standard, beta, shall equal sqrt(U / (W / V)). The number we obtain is 0.89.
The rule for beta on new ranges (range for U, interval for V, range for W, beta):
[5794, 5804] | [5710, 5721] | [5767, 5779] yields 0.70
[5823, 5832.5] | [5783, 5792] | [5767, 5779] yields 0.24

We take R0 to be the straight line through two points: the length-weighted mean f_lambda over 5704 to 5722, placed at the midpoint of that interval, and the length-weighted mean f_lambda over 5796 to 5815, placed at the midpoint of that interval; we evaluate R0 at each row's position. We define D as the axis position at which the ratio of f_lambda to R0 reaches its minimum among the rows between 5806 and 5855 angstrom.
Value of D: 5852.02 angstrom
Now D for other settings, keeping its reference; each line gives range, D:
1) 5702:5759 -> 5725.40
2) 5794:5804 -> 5797.03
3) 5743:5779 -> 5759.77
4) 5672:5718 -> 5691.22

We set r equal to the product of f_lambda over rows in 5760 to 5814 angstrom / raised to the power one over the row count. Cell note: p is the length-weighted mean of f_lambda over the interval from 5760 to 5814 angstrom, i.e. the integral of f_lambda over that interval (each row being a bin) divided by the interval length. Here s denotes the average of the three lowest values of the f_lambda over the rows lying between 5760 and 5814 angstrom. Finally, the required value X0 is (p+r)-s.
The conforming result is 3.43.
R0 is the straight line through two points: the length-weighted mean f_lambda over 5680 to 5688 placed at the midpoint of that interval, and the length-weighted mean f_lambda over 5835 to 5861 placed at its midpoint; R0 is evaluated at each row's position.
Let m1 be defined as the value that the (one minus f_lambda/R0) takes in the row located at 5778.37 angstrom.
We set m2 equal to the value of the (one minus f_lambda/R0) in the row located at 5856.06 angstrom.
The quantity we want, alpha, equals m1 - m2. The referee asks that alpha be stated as -0.02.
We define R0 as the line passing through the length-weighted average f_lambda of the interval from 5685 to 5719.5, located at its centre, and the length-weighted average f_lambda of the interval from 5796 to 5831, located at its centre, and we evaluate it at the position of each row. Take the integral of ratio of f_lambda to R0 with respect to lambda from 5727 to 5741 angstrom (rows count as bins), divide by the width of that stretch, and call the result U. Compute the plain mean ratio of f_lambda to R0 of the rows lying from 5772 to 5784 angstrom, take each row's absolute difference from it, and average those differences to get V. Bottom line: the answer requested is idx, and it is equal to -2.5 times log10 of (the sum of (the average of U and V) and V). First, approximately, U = 1.09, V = 0.101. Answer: 0.40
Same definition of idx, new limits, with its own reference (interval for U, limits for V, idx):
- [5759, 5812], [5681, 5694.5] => 0.50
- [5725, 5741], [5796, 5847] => 0.40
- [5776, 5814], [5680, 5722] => 0.54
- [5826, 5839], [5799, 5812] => 0.43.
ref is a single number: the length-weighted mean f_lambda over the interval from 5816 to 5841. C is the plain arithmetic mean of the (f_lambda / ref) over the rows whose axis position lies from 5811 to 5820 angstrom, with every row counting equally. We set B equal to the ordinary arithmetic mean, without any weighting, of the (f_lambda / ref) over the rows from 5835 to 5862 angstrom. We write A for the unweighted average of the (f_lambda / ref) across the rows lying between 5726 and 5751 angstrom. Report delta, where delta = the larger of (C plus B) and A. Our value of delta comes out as 2.02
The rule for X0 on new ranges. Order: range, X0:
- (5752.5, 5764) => 3.47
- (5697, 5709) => 3.03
